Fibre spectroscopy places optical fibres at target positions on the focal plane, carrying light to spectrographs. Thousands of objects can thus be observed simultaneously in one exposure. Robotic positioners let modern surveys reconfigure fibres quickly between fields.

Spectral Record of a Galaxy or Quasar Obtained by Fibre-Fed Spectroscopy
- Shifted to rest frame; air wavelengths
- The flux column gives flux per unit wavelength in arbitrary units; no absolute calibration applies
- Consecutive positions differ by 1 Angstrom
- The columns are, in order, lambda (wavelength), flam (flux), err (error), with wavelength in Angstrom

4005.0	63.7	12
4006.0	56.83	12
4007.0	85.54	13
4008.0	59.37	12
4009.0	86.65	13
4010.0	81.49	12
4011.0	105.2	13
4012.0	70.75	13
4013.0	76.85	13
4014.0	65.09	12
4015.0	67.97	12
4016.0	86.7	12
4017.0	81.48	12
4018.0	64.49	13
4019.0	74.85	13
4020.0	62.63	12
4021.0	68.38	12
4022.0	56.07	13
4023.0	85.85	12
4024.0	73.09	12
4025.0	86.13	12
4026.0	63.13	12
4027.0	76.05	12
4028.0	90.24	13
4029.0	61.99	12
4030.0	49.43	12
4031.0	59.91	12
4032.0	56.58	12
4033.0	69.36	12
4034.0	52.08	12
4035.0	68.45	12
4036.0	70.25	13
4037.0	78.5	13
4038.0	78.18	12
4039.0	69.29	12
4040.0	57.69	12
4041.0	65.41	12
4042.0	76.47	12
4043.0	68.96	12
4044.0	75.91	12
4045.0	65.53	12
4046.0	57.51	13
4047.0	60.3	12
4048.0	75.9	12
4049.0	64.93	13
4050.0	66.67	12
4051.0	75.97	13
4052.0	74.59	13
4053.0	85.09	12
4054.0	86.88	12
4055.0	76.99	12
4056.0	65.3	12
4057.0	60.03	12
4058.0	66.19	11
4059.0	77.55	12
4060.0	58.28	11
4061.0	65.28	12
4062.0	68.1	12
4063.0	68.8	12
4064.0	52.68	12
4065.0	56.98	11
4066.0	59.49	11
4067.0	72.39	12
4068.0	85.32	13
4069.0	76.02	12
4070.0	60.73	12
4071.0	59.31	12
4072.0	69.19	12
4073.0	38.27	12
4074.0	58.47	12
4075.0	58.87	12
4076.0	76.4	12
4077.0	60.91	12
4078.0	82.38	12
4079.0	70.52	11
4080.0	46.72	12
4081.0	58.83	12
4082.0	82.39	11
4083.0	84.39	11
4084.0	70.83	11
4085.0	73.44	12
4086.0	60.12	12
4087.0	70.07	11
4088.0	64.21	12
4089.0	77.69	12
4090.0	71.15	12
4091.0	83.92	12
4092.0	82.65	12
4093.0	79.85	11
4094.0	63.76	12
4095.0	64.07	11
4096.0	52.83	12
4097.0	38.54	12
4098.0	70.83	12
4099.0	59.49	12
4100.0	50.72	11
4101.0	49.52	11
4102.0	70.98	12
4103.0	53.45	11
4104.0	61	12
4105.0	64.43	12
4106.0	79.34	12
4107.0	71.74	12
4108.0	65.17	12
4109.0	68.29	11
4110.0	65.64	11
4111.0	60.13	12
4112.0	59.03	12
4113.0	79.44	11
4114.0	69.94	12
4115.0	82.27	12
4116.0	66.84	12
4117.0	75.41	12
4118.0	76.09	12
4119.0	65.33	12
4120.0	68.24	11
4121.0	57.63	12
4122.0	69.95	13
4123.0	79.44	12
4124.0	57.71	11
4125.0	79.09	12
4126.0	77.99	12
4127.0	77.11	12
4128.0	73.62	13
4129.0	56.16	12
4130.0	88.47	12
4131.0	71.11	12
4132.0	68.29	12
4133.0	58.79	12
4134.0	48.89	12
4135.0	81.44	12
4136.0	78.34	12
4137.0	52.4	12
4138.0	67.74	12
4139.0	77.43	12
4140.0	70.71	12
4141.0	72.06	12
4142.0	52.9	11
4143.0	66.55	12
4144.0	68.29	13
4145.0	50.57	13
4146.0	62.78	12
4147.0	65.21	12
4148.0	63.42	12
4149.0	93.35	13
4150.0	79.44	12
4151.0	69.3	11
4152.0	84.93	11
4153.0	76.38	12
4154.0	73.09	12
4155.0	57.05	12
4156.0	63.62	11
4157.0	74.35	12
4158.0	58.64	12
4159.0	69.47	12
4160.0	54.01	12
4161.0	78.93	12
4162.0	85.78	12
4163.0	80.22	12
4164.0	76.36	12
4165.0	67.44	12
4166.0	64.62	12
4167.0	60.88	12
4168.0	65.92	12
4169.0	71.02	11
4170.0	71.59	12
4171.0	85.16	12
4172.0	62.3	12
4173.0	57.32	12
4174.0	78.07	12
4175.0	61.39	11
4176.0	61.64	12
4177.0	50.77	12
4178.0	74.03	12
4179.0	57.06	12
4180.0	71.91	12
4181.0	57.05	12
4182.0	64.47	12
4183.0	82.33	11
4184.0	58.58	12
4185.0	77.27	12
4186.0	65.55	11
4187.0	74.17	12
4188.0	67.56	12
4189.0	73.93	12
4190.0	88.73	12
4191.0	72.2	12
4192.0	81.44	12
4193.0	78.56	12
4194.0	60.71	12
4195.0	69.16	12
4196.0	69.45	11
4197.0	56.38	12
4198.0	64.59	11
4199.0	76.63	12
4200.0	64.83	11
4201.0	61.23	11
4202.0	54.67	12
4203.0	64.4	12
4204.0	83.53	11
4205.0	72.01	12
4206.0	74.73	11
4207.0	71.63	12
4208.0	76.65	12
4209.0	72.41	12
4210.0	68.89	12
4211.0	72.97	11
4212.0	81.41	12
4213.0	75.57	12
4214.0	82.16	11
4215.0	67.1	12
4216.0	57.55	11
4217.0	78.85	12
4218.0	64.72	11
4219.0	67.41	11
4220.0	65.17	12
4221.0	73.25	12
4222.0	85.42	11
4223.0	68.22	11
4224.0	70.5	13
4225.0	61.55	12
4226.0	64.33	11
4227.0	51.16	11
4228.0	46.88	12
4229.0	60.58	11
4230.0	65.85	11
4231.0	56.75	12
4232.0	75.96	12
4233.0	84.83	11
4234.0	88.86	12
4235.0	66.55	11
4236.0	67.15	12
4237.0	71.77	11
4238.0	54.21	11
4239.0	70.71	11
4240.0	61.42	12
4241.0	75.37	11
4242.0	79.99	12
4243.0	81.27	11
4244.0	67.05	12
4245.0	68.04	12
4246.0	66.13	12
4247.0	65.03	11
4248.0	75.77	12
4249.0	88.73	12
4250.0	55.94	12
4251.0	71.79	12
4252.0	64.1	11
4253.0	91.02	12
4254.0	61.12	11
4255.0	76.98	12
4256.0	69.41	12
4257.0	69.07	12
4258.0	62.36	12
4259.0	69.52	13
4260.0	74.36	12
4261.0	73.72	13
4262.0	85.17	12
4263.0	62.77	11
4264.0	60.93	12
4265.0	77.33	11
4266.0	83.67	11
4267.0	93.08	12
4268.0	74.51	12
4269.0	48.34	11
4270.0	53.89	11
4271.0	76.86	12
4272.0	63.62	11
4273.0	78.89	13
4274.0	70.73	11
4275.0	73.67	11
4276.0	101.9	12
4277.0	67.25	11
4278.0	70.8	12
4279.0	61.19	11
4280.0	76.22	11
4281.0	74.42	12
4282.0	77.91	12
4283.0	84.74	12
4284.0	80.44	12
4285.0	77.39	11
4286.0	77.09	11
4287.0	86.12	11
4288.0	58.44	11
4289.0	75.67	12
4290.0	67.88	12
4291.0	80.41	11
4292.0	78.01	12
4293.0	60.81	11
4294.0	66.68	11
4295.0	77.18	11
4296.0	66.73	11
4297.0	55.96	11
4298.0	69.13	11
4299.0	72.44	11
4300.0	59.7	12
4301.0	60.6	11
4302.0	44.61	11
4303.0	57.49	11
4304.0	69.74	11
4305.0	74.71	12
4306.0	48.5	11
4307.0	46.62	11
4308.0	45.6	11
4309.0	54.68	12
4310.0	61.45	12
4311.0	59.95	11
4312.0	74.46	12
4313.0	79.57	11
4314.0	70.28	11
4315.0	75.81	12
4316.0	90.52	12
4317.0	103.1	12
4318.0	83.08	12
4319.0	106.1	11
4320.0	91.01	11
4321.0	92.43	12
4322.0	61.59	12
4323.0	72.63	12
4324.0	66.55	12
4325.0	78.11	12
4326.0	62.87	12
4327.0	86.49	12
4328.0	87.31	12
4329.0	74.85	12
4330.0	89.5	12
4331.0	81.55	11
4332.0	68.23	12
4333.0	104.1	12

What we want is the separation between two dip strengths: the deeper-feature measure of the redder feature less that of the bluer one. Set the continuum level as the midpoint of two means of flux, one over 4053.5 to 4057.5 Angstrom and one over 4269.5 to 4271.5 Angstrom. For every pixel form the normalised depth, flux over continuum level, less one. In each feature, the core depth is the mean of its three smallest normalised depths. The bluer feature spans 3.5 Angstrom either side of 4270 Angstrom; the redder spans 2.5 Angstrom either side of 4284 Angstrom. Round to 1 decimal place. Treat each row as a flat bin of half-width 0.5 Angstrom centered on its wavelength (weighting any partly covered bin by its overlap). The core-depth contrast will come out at 0.3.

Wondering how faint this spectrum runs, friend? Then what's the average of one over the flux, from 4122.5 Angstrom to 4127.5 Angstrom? 0.0137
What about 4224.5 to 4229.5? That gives 0.0178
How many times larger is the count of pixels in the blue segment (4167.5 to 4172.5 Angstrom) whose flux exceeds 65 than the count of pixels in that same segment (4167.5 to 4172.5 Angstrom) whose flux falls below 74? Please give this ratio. 1.0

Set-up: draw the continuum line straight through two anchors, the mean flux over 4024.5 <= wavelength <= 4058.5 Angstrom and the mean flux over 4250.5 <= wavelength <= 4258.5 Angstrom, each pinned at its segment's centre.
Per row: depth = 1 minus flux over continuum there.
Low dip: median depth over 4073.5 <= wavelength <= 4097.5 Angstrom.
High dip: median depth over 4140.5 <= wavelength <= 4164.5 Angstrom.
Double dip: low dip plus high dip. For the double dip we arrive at 0.00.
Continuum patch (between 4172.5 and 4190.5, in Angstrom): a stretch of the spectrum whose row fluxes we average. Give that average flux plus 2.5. 70.4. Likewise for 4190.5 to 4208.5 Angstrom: 72.1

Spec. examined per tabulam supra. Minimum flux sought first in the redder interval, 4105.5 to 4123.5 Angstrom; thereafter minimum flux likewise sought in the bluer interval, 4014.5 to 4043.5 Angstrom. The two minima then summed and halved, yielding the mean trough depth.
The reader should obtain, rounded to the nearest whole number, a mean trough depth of 54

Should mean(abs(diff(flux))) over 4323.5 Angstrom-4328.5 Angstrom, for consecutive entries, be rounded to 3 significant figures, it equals 12.8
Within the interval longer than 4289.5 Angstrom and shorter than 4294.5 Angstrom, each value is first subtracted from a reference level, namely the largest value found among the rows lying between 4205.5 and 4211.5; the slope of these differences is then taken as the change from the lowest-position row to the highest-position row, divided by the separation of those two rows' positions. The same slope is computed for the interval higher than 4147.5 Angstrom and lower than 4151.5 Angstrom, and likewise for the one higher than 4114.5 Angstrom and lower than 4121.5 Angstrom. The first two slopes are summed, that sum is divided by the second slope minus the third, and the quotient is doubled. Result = 0.5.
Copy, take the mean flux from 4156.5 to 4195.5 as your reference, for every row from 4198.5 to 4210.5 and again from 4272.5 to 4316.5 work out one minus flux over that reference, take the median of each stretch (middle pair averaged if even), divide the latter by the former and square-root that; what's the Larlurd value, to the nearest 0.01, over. 0.74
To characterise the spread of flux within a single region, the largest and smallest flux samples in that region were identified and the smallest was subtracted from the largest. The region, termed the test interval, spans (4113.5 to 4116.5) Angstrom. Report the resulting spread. 15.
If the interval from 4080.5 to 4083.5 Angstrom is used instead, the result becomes 26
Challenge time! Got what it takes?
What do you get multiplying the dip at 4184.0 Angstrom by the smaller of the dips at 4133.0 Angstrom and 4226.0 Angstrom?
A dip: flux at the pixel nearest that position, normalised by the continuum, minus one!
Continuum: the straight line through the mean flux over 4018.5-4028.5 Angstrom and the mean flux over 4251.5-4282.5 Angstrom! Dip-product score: 0.038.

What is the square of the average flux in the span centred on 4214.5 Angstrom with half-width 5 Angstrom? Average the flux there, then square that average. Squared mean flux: 5136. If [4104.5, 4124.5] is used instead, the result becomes 4775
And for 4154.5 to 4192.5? 4764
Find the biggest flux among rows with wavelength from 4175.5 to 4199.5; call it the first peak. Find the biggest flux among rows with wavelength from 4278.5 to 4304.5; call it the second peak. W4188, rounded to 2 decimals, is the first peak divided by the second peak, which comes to 1.03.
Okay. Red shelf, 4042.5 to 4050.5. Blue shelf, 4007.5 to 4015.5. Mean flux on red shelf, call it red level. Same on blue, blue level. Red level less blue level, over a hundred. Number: -0.10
